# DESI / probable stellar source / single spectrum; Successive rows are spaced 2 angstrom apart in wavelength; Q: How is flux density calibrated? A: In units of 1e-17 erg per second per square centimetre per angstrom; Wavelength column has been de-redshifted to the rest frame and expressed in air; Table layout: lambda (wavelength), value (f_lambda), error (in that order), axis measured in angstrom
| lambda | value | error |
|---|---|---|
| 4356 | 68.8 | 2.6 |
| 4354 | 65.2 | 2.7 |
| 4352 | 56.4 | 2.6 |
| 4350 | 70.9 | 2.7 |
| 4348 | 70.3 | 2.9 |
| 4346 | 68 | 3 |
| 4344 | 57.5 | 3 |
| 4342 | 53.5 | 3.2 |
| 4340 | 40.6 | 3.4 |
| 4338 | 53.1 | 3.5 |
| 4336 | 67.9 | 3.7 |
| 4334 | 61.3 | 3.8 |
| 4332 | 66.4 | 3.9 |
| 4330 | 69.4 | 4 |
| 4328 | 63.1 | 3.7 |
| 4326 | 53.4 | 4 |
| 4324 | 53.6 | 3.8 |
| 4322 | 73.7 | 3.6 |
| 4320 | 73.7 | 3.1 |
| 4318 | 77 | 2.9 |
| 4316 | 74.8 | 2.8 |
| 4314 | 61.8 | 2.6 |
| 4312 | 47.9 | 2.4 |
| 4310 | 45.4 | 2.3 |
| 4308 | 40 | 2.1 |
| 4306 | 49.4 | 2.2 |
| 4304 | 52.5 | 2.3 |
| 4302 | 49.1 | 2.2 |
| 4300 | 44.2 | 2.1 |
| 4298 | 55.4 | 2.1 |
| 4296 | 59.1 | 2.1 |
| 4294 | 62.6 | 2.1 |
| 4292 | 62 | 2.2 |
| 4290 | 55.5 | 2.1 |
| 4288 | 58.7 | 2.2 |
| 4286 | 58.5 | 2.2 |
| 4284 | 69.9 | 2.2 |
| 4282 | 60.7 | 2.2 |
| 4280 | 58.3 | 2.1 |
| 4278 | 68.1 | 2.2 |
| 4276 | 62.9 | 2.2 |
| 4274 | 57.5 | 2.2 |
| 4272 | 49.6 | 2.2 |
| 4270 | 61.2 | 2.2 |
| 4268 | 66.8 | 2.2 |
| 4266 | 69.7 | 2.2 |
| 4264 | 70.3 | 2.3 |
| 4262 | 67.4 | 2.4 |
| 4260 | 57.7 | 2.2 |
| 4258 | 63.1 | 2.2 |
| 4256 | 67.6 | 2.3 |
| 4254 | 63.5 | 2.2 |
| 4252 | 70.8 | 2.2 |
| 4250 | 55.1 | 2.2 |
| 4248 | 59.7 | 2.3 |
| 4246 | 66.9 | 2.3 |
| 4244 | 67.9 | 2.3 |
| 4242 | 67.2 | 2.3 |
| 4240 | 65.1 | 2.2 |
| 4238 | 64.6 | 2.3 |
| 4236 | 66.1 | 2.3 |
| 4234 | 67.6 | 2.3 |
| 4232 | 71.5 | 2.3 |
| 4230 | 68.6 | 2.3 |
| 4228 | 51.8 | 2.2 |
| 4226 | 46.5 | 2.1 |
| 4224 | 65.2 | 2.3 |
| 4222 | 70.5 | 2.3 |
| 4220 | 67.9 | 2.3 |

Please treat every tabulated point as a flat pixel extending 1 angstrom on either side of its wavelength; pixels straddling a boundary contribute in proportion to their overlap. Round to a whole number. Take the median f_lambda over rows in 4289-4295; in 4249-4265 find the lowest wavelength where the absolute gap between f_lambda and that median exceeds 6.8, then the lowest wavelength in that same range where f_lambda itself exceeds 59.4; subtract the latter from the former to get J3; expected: -2 angstrom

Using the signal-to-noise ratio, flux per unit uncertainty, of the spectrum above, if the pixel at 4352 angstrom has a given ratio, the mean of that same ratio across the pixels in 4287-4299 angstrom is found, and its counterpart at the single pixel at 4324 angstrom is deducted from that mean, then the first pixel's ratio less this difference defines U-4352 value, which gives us 8.2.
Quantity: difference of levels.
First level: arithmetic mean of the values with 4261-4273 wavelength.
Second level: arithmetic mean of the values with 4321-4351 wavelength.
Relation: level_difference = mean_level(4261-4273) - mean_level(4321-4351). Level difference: 2.7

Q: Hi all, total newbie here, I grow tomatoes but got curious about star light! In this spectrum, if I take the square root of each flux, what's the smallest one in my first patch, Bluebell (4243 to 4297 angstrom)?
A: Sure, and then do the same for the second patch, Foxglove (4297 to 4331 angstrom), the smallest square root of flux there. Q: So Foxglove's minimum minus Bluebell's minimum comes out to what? -0.72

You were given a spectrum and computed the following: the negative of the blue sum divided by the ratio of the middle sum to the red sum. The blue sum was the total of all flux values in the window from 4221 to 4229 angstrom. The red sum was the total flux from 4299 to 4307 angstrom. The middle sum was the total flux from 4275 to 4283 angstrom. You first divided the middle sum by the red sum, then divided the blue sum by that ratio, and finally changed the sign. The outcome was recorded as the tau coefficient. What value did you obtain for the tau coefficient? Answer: -183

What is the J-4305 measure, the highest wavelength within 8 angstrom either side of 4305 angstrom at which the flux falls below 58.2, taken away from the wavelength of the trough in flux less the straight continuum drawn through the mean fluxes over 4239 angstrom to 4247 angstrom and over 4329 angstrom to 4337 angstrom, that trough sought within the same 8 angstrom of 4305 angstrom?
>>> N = -4 angstrom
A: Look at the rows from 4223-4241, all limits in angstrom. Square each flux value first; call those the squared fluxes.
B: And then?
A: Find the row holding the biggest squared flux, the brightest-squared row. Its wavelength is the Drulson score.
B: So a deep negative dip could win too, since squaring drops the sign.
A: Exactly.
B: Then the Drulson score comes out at 4232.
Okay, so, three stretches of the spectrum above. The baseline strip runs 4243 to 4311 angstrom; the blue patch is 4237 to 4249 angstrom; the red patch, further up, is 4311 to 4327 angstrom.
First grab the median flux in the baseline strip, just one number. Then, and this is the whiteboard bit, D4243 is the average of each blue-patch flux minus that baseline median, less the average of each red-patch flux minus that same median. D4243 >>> 1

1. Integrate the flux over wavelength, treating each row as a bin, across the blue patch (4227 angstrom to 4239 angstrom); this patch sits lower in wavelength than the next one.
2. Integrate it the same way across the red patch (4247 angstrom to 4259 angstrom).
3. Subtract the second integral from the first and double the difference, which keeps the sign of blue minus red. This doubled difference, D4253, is 42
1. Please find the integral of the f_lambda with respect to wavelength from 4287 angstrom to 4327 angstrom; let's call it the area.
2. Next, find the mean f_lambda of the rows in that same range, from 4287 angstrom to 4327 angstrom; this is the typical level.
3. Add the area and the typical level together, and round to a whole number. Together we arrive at 2357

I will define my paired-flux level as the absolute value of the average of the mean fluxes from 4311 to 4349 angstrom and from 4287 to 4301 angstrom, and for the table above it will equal 59.6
